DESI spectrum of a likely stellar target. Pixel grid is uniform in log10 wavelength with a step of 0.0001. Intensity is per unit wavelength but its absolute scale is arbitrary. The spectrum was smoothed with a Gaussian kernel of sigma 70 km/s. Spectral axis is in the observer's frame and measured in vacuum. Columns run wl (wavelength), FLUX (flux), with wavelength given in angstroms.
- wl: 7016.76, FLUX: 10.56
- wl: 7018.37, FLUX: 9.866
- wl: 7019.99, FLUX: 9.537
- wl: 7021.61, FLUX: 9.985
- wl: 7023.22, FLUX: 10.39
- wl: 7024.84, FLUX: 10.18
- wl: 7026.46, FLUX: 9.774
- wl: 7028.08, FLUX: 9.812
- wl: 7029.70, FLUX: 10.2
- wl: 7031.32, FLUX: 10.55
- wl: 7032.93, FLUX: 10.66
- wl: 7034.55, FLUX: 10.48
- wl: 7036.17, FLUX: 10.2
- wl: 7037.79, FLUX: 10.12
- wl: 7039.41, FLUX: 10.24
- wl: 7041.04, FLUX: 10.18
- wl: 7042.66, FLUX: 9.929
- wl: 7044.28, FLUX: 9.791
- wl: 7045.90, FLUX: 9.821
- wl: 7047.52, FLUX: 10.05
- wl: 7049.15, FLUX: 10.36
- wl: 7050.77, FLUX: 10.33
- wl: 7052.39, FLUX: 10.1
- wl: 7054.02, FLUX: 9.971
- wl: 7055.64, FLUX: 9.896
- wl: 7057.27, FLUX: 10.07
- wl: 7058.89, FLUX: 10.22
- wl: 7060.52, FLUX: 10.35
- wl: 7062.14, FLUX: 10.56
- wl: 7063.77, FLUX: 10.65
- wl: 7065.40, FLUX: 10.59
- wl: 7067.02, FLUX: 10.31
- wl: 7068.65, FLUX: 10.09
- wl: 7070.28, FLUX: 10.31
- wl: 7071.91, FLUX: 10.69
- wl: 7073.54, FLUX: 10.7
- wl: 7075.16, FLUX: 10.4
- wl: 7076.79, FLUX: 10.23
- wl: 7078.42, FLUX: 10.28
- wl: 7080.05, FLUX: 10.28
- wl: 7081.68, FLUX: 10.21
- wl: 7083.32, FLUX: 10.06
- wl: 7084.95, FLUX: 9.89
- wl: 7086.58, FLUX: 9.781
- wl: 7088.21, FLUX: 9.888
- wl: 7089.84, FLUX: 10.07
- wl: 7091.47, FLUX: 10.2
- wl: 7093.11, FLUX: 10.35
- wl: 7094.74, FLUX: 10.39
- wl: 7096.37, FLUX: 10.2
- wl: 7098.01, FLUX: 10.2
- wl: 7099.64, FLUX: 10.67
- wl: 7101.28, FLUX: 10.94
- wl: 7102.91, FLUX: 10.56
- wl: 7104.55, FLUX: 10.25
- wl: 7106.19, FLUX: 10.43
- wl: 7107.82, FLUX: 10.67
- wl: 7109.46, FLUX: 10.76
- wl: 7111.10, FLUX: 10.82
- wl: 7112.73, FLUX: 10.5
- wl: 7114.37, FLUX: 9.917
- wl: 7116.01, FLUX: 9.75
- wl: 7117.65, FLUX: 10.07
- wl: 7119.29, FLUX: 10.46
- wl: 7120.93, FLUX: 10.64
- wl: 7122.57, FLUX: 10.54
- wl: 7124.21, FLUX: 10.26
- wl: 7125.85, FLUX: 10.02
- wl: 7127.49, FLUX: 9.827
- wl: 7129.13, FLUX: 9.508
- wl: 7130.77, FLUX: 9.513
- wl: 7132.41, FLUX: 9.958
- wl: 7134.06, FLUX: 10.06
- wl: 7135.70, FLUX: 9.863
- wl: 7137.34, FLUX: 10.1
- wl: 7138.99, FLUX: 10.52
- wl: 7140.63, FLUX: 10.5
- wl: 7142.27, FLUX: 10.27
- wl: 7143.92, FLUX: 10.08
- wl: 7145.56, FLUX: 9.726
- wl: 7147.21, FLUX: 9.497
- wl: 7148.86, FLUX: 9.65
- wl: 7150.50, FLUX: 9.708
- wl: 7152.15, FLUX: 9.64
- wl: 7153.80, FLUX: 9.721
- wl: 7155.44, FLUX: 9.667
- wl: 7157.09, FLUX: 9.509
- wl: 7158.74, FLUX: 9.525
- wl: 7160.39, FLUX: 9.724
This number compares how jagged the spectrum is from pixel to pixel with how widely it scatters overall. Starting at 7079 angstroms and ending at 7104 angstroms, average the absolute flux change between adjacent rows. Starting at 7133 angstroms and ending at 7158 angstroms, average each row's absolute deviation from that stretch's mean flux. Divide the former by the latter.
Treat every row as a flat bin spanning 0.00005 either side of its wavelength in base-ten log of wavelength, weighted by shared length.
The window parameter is 0.61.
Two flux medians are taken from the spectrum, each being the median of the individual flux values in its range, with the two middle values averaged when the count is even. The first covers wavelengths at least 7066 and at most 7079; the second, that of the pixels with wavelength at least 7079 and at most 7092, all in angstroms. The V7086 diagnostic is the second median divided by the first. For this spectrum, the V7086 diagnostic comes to 0.98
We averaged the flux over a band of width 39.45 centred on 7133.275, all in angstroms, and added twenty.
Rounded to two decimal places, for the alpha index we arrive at 30.00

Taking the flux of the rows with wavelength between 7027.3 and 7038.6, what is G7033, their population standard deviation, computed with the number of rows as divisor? 0.27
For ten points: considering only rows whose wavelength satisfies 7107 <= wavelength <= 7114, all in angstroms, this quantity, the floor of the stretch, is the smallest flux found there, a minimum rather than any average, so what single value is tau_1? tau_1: 10.5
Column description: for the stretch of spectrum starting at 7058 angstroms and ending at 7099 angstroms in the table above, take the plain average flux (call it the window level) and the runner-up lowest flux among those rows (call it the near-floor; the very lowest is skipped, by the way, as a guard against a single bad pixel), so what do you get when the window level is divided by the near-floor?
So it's 1.04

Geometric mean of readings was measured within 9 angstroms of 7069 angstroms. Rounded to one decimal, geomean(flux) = 10.4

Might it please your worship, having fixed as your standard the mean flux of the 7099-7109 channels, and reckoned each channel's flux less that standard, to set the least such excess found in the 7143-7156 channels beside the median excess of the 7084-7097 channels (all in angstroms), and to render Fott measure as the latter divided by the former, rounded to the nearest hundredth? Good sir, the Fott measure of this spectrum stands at 0.41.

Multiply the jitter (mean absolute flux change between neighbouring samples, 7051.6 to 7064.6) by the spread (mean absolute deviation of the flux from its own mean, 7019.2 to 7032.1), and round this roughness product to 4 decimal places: 0.0378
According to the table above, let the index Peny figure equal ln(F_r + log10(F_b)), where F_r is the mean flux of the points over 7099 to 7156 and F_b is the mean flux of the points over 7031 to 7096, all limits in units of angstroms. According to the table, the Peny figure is 2.41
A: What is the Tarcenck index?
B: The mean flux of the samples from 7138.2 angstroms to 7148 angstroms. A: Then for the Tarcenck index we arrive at 10.1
